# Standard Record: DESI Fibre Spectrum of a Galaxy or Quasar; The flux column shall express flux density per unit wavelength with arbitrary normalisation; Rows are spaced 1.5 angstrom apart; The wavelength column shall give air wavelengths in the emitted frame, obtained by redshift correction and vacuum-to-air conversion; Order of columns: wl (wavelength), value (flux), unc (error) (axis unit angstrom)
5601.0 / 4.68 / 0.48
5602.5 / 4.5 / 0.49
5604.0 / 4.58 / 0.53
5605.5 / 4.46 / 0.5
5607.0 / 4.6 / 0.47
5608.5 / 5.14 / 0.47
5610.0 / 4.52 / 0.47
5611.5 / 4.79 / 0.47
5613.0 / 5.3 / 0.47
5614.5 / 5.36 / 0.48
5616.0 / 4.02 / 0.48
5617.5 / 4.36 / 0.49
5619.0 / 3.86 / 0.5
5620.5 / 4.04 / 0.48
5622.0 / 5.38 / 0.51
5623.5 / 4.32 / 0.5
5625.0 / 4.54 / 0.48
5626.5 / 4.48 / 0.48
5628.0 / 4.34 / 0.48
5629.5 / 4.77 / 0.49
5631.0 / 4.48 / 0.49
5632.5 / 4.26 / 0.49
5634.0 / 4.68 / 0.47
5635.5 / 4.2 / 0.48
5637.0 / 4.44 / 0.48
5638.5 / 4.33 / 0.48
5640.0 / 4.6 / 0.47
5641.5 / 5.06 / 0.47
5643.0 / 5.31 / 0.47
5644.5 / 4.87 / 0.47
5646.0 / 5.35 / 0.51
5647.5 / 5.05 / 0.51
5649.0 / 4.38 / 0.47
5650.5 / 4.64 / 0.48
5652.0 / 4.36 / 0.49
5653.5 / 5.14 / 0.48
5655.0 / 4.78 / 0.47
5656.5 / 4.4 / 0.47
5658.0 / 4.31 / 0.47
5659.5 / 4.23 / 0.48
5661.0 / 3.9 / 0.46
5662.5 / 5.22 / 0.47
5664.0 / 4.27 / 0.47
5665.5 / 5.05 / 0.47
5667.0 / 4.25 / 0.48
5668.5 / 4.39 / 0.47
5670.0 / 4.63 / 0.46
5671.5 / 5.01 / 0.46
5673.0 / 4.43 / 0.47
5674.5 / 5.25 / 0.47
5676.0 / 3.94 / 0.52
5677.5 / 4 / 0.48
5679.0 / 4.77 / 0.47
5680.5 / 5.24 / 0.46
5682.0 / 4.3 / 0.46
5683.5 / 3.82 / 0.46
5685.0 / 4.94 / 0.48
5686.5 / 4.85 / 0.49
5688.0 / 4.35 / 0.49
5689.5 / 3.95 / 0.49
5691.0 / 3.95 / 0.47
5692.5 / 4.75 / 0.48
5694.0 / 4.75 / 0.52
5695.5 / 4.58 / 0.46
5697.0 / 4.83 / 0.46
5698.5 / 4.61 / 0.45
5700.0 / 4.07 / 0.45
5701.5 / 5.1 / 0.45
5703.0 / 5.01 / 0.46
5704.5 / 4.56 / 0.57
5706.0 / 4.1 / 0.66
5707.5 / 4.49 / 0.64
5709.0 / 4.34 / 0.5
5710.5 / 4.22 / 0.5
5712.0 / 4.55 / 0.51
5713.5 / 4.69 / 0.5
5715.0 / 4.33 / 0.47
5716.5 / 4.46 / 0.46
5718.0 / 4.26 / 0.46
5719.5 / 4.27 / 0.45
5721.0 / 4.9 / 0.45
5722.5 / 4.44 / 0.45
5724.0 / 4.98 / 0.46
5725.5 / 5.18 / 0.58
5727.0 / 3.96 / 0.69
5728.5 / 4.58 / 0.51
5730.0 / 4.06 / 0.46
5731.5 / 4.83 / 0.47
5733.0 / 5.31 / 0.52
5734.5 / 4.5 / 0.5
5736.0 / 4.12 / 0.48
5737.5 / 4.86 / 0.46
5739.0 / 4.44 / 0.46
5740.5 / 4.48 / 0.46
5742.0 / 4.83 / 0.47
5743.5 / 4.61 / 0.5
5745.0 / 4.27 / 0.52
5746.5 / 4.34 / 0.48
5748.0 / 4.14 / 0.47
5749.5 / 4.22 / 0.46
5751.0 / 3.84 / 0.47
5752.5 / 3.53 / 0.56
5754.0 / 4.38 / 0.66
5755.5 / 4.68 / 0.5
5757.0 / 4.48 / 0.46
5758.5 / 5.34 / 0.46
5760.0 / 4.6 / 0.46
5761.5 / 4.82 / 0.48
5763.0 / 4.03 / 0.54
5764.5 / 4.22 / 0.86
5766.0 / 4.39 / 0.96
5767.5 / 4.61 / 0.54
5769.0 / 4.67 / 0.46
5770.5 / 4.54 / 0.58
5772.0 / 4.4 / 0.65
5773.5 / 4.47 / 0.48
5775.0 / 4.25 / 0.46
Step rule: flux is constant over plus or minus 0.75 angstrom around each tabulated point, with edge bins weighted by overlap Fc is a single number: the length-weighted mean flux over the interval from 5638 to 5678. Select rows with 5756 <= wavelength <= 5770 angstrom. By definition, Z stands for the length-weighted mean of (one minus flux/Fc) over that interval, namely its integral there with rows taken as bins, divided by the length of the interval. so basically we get 0.014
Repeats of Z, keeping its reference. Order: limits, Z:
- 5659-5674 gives 0.019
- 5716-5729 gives 0.017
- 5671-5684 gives 0.023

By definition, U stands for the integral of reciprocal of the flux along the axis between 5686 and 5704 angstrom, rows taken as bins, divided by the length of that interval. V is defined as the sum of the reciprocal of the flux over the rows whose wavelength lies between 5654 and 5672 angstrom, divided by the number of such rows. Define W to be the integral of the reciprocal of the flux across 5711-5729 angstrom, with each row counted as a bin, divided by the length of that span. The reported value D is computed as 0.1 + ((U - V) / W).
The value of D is 0.095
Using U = 0.221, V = 0.222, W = 0.221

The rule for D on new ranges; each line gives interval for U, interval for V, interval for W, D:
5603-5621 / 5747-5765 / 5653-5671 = 0.046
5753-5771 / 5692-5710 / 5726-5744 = 0.112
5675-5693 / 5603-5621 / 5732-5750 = 0.140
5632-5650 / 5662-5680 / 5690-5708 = 0.073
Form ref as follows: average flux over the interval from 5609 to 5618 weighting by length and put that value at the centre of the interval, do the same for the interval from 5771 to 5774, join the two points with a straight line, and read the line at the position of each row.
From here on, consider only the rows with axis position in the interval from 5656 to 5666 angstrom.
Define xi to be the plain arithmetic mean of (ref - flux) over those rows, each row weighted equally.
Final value 0.17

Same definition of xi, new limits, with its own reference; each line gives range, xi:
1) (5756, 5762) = -0.34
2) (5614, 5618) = 0.16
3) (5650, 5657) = 0.01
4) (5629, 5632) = 0.09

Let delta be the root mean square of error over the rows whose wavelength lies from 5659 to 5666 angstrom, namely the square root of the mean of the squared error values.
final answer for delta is 0.470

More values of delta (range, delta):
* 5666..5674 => 0.468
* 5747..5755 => 0.530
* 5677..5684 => 0.466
